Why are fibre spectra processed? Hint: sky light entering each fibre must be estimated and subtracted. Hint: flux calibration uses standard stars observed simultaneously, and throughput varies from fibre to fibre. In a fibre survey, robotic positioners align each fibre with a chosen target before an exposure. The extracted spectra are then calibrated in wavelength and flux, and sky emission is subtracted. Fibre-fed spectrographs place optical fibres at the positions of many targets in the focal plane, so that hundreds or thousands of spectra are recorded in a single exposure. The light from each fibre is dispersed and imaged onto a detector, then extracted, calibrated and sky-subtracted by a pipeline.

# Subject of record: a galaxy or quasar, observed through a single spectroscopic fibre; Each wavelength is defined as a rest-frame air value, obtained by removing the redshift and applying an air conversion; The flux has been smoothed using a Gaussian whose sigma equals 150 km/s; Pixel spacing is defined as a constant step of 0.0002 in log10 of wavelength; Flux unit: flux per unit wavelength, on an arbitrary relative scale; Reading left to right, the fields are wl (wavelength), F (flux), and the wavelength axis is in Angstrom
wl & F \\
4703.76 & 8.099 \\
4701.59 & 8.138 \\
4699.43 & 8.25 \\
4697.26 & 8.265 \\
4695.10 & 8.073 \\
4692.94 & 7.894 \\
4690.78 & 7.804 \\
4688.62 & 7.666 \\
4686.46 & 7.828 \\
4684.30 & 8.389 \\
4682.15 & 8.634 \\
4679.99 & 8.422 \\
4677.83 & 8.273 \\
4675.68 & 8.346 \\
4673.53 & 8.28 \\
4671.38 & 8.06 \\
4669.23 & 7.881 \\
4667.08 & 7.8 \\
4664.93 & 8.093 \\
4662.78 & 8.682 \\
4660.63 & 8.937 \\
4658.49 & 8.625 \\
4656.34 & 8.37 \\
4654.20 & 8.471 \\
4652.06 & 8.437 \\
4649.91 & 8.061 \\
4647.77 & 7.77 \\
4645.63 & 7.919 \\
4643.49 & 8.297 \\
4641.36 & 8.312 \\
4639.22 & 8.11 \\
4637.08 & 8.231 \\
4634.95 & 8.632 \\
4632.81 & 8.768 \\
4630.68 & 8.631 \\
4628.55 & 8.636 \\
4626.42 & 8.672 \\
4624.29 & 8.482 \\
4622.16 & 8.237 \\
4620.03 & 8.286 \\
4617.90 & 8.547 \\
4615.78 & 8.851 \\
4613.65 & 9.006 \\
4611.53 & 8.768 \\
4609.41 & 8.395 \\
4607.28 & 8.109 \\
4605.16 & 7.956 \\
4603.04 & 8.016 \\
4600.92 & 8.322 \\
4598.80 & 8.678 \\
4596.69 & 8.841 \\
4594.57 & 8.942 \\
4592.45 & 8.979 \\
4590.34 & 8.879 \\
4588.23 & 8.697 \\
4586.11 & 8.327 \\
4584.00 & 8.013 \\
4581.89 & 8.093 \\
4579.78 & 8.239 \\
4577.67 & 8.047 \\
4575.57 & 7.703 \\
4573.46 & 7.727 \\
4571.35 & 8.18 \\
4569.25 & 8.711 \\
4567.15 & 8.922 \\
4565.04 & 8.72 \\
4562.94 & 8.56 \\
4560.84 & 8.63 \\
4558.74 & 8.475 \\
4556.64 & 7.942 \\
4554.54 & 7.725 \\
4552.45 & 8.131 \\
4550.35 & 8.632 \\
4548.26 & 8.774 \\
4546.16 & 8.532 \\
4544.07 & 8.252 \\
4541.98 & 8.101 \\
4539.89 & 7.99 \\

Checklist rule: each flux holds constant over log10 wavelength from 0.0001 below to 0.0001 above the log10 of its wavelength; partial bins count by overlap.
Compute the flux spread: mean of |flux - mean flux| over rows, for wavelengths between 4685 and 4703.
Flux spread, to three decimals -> 0.192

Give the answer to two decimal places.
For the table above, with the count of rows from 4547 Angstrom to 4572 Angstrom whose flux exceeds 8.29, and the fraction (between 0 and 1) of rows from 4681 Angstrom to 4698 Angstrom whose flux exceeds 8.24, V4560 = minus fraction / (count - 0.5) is -0.05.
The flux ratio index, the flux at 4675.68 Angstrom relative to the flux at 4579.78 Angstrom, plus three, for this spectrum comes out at 4.01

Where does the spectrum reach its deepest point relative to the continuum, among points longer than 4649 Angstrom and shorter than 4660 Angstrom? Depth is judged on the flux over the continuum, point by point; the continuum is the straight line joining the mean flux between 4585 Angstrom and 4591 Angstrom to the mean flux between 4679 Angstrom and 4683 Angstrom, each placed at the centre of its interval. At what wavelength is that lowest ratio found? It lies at 4649.91 Angstrom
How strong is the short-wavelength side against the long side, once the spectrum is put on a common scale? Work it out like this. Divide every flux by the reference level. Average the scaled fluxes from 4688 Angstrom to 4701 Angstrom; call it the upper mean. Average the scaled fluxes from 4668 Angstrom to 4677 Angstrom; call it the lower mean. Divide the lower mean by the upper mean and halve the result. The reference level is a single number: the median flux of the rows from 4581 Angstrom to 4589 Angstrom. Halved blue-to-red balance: 0.509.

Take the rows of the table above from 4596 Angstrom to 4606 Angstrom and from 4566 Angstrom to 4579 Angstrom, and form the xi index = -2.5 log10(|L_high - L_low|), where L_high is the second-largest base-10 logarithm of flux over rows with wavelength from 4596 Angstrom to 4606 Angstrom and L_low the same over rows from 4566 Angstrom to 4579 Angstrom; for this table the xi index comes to 7.0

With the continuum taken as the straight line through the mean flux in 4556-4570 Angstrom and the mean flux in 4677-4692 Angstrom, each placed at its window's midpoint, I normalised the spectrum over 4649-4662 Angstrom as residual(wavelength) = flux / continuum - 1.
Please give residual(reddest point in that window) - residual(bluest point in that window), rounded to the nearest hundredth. 0.11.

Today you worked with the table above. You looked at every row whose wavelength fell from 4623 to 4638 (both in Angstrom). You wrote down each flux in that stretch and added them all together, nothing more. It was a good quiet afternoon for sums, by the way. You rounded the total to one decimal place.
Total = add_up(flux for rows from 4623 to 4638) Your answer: 60.1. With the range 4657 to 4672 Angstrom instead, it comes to 58.1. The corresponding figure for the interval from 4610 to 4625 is 60.2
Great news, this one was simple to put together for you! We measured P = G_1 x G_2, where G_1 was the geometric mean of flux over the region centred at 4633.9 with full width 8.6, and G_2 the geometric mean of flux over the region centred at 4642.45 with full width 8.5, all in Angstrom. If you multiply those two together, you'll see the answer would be 69.9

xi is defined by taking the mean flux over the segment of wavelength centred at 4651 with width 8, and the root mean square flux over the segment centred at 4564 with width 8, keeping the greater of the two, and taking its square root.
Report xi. 2.95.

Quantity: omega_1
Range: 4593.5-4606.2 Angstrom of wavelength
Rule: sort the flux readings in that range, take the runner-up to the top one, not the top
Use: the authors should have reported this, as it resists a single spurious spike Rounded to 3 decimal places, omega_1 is 8.841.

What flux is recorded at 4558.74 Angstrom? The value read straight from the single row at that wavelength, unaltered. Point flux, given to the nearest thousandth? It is 8.475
